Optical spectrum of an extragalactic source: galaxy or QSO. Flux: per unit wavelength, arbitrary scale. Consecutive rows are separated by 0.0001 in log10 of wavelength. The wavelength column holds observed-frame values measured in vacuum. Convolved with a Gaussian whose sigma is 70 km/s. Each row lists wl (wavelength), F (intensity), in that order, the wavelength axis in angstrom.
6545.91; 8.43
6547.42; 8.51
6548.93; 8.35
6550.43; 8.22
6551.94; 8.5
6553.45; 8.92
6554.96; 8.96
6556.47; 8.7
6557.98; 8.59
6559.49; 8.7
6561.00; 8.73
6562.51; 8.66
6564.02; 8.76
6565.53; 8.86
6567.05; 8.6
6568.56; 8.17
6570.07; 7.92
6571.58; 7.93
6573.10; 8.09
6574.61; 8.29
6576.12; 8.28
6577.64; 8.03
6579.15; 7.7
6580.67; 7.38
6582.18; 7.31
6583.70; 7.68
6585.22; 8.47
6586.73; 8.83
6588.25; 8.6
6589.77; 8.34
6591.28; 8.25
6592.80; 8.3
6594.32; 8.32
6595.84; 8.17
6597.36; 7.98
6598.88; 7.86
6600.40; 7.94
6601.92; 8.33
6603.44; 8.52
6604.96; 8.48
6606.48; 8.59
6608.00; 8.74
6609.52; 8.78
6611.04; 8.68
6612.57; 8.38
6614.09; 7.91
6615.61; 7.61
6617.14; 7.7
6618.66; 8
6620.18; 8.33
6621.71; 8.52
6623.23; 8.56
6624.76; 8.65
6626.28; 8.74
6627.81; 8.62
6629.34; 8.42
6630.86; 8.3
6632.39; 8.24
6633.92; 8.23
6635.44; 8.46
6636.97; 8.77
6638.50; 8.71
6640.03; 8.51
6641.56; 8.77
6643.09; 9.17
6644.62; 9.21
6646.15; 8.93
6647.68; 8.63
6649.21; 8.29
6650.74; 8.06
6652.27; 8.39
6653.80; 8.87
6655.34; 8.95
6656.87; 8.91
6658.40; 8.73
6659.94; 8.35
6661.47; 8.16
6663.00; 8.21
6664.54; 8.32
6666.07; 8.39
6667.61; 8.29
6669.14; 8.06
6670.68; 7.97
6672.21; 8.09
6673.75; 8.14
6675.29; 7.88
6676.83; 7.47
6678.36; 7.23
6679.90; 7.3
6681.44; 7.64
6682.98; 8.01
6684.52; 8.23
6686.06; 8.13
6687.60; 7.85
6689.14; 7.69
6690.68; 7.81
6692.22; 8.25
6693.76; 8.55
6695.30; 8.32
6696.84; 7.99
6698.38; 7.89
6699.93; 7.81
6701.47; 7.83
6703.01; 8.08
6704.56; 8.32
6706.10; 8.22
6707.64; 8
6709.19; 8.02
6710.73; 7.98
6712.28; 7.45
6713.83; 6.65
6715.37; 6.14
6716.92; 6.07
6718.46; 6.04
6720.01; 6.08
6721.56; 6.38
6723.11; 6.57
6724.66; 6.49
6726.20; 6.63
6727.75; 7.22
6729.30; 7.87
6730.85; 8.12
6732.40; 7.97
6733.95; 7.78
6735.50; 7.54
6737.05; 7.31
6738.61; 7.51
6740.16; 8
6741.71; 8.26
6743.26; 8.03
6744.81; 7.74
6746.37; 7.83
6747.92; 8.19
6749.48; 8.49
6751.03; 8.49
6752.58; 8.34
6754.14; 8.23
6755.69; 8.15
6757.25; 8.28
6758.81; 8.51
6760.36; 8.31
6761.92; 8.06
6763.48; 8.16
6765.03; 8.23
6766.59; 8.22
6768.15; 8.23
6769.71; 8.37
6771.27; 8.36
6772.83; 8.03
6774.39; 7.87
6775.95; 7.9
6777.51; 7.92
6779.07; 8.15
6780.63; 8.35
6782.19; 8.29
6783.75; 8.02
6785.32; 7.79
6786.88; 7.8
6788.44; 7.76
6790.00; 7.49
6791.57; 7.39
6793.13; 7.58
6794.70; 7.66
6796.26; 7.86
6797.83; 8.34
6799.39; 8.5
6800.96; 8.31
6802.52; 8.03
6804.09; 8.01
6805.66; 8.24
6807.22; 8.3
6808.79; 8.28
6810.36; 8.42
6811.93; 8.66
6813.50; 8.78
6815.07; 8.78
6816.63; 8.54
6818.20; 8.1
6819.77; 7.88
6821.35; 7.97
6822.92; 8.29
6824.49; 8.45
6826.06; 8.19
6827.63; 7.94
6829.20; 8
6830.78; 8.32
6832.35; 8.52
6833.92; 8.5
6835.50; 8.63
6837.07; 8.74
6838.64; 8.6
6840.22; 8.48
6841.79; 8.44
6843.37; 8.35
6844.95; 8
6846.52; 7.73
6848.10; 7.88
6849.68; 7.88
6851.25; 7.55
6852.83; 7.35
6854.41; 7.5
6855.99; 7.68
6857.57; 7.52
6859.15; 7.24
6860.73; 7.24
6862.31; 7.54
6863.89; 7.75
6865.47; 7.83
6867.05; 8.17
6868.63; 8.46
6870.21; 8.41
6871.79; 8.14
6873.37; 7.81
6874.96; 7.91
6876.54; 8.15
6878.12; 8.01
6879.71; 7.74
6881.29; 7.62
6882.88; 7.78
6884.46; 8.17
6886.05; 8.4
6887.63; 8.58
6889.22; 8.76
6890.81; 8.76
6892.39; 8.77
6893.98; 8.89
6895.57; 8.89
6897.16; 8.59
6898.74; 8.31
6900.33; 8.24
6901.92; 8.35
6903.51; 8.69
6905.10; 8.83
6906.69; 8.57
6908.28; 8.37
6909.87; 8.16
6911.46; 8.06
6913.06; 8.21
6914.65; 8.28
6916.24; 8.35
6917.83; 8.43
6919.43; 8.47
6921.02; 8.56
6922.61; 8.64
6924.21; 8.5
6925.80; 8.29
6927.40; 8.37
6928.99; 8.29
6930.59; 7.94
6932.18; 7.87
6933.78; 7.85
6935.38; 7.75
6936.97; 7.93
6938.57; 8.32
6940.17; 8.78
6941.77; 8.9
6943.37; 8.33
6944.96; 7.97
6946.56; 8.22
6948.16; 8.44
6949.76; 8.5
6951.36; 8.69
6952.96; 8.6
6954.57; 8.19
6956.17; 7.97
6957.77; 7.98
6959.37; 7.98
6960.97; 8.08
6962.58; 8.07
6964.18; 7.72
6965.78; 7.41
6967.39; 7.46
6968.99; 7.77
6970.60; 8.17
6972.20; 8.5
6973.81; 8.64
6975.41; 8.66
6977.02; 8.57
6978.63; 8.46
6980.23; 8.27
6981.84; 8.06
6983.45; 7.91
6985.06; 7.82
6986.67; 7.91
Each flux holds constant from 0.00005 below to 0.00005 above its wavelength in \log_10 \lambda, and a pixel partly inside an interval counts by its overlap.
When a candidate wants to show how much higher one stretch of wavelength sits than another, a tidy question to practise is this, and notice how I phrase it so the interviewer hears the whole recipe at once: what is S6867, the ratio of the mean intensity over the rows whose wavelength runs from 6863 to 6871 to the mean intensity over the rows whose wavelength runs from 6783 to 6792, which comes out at 1.05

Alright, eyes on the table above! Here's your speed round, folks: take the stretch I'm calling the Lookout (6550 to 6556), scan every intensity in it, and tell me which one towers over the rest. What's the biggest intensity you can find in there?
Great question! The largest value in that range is 8.96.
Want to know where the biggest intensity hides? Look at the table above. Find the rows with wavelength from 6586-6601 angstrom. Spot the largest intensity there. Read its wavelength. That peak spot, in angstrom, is 6586.73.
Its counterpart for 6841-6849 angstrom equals 6841.79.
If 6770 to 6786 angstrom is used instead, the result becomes 6771.27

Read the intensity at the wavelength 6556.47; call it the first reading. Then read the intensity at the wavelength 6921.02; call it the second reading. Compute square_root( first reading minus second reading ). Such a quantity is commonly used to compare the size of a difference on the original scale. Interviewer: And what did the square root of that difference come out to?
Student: 0.37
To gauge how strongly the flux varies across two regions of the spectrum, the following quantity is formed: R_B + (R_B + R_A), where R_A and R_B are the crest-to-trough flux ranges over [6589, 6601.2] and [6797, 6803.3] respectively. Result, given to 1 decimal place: 1.4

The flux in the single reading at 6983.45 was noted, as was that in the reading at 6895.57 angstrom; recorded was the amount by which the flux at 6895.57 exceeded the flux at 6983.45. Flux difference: 1.0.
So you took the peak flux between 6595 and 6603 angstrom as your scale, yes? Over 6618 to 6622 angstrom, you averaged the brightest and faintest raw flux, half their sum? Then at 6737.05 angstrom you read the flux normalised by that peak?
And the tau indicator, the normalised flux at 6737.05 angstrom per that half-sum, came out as 0.106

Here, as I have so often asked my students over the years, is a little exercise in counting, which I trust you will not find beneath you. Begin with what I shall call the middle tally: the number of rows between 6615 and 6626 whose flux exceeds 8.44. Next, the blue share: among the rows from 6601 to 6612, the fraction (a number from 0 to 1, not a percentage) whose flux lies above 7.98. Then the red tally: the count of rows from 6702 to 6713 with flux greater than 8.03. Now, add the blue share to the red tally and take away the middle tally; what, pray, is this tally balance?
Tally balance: 1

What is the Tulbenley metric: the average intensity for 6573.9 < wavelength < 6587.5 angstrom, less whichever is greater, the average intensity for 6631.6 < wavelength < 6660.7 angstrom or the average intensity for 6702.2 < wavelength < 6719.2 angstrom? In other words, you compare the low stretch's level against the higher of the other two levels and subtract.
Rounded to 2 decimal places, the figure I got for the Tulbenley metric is -0.64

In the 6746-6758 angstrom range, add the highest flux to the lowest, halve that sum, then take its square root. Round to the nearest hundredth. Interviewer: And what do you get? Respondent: 2.86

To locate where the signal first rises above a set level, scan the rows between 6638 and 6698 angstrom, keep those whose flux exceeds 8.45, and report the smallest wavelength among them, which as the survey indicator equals 6638.50 angstrom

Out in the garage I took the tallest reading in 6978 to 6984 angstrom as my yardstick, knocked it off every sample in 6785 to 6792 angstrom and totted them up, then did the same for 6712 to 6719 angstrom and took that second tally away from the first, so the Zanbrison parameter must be 5.9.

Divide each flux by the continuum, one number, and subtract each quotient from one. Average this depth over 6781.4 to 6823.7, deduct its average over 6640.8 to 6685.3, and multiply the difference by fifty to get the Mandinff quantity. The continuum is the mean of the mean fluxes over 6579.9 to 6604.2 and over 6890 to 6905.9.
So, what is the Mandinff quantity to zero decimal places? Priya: 1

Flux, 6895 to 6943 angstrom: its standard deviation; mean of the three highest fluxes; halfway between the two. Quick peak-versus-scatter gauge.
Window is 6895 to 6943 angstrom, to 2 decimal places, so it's 4.59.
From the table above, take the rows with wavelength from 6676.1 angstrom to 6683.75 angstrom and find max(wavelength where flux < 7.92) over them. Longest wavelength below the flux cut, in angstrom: 6681.44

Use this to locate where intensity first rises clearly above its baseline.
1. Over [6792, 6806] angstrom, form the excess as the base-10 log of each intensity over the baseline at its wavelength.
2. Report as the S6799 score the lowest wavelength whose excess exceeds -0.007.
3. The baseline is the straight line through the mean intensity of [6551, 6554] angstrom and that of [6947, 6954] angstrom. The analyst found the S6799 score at 6799.39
